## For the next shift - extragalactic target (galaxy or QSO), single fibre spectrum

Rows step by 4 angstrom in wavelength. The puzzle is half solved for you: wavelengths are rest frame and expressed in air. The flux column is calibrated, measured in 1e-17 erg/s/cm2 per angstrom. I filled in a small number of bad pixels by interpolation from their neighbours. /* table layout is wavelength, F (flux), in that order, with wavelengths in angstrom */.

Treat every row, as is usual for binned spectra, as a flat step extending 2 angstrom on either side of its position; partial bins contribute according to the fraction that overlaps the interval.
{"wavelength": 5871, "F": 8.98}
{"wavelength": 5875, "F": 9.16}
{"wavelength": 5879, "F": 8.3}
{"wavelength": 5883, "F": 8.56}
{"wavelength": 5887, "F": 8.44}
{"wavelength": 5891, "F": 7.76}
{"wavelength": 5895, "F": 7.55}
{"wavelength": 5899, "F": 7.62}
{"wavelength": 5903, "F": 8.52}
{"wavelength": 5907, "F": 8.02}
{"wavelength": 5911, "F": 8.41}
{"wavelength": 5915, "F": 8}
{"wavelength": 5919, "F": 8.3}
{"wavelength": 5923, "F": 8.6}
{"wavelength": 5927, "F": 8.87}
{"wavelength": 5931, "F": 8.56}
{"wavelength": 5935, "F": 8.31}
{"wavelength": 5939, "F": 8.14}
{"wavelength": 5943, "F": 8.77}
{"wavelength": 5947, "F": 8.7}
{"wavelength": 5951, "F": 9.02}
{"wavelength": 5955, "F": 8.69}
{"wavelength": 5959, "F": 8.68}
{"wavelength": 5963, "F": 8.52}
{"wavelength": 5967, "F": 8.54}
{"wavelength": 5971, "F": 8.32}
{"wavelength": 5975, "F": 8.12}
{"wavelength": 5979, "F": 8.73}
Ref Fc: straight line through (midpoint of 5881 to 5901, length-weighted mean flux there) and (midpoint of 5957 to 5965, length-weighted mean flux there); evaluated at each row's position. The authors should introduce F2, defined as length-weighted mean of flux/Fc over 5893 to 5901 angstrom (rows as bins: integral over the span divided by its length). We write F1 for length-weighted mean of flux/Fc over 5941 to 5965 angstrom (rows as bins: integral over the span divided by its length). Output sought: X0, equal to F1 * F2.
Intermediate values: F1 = 1.02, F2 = 0.94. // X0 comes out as 0.97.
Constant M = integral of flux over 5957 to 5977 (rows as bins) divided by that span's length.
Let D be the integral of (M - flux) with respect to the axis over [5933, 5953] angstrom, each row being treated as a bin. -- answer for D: -3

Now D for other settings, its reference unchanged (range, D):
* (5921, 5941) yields -1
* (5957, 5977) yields 0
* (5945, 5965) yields -6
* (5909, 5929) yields 0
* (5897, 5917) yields 6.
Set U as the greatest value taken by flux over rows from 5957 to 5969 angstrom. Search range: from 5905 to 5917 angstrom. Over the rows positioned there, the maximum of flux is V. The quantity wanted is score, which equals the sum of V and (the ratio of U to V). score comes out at 9.44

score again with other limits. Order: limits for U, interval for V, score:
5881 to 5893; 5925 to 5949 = 9.84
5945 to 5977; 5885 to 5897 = 9.51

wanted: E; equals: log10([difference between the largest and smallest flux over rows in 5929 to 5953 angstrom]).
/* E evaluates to -0.06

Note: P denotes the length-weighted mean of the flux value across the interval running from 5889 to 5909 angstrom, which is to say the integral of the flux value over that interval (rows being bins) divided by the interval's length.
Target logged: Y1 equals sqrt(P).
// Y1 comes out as 2.81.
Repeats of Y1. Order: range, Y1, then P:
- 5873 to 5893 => 2.91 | 8.44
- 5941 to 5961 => 2.96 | 8.77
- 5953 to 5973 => 2.92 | 8.55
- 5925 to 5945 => 2.92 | 8.53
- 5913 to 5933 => 2.91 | 8.47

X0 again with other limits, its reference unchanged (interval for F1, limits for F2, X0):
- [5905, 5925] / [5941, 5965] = 1.03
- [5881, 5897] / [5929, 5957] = 1.03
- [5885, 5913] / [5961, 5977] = 0.96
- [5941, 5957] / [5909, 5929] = 1.06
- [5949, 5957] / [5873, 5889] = 1.13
